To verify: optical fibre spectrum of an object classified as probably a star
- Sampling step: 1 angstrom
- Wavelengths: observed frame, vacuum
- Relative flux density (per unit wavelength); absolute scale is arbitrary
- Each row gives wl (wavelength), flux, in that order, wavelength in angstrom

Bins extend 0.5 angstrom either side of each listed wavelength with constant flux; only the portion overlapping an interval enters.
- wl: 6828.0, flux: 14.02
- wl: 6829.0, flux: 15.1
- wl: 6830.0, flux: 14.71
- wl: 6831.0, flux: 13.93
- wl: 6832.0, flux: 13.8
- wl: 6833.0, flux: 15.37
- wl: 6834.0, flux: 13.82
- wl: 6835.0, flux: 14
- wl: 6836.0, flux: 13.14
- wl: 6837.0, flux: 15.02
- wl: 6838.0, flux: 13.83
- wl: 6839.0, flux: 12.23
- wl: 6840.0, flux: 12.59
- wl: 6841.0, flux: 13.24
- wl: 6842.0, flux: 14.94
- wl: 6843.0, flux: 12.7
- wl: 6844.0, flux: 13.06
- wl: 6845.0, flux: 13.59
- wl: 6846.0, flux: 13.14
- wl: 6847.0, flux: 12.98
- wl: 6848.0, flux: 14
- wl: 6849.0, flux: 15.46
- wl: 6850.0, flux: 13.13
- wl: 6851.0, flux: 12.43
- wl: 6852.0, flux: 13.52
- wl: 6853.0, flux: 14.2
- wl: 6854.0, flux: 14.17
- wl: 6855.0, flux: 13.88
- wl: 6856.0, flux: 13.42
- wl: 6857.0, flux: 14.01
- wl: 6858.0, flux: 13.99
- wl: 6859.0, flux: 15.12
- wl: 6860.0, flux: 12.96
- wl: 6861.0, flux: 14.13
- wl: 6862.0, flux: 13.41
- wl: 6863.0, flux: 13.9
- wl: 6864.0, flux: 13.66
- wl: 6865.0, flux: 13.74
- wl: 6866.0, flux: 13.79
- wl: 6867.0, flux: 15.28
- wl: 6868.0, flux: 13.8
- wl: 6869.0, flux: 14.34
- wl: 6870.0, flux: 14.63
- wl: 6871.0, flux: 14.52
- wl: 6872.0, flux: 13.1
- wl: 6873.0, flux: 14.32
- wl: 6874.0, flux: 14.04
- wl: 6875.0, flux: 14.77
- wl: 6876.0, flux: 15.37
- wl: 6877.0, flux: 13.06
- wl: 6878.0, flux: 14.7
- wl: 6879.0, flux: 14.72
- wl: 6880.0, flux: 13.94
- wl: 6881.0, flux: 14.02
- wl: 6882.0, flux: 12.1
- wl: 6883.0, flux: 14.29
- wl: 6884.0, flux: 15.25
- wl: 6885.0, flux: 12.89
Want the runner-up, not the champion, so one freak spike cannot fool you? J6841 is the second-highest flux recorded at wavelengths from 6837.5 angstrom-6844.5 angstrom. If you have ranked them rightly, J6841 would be 13.83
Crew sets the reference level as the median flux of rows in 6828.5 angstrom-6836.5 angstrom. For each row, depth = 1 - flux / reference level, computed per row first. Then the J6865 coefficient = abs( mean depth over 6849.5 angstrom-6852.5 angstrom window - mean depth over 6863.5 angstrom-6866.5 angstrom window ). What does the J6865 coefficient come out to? 0.050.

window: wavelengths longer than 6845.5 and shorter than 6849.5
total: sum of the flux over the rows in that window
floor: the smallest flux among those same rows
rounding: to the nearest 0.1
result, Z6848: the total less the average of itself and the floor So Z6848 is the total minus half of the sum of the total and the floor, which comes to 21.3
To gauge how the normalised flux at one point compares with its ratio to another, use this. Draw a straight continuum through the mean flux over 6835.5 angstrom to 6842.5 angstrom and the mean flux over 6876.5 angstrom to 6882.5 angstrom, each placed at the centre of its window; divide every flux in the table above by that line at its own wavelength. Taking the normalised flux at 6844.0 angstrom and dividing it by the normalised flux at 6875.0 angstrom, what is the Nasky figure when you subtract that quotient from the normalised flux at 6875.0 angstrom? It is 0.18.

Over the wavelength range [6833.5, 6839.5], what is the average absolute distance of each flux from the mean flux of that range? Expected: 0.66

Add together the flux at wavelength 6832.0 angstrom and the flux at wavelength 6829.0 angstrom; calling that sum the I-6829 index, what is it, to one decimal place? 28.9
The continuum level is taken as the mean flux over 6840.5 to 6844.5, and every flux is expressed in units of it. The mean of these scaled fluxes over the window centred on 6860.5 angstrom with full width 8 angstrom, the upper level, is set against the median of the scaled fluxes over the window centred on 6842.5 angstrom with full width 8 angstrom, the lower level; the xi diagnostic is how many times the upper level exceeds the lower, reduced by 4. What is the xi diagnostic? -2.94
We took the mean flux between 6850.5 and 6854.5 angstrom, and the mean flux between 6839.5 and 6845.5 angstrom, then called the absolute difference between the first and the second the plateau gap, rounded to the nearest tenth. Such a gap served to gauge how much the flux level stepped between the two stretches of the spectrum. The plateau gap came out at 0.2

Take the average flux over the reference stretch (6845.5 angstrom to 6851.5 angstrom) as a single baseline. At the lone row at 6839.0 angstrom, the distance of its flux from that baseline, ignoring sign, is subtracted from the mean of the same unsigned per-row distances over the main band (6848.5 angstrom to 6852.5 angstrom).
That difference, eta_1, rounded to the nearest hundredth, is -0.44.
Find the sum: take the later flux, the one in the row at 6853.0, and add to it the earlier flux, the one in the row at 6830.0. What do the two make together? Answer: 28.9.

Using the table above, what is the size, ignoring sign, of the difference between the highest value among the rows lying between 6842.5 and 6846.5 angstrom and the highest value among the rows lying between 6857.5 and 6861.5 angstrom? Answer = 1.5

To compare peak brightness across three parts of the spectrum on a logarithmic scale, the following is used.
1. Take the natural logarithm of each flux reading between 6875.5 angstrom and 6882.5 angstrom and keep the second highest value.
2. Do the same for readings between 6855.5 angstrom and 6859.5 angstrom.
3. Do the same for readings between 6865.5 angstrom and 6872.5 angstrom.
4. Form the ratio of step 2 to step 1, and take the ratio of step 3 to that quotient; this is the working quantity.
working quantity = 2.73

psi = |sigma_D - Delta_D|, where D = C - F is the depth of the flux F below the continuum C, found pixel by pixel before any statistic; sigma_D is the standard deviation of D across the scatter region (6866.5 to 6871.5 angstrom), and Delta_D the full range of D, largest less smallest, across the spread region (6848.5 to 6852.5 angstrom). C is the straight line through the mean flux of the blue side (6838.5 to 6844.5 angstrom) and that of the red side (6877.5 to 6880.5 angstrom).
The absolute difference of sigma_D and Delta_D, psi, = 2.6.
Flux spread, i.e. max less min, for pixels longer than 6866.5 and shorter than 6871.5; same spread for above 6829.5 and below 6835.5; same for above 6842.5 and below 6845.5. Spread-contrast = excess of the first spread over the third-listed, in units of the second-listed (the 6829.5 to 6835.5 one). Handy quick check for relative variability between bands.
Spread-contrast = 0.4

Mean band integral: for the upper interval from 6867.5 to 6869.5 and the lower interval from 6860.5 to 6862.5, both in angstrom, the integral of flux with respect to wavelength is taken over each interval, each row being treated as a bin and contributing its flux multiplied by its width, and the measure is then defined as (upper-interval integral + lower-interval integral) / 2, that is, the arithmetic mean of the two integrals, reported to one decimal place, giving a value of 27.8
